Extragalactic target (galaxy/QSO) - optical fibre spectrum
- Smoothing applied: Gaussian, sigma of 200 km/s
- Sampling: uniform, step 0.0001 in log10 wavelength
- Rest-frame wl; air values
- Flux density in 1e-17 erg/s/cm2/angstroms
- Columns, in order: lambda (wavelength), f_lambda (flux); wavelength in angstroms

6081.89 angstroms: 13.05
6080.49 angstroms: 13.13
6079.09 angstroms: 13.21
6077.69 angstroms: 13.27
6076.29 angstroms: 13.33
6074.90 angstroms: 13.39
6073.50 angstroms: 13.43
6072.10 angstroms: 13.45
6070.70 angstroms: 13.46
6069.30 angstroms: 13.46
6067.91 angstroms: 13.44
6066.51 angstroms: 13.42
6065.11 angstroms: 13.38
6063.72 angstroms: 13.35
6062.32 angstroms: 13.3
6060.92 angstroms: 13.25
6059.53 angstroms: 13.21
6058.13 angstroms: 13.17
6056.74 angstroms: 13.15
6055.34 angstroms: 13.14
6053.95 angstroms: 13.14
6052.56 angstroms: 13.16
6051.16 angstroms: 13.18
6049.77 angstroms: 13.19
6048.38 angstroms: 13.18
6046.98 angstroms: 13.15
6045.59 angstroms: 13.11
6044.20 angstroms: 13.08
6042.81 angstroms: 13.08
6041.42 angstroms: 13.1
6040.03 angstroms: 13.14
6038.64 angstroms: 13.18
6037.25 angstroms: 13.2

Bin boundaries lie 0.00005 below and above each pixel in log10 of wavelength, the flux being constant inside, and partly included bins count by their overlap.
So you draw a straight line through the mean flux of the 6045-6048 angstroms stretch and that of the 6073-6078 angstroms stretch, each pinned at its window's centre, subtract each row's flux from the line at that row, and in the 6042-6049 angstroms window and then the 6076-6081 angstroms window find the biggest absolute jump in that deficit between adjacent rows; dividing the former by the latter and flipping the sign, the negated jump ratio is -0.3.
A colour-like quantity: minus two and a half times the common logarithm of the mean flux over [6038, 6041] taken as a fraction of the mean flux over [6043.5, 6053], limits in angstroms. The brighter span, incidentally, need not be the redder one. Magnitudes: -0.001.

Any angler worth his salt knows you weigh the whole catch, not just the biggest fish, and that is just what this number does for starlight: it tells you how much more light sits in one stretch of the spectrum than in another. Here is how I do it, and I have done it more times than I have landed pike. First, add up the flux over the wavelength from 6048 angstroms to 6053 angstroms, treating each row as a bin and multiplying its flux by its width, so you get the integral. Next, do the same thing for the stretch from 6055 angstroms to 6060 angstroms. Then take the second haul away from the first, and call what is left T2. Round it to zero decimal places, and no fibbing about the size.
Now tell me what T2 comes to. 0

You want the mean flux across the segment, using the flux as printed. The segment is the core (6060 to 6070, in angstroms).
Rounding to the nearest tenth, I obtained 13.4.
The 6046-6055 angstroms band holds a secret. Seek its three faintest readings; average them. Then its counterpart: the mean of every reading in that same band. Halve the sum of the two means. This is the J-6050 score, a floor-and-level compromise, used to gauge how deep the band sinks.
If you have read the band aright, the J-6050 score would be 13.2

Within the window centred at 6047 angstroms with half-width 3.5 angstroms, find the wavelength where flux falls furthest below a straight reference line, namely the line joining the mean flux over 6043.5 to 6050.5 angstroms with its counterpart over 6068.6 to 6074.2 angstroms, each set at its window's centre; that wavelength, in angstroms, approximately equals 6044.20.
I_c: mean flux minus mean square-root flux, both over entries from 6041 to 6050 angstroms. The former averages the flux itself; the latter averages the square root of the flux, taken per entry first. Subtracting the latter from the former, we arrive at 9.50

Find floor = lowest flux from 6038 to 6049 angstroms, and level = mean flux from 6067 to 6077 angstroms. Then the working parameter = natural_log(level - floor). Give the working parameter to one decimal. -1.1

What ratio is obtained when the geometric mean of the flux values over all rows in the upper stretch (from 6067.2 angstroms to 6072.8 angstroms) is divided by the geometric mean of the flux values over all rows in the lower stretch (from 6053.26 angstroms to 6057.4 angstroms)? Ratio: 1.02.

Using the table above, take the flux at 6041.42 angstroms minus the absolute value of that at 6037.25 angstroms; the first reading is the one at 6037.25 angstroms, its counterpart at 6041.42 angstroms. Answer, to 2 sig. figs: -0.10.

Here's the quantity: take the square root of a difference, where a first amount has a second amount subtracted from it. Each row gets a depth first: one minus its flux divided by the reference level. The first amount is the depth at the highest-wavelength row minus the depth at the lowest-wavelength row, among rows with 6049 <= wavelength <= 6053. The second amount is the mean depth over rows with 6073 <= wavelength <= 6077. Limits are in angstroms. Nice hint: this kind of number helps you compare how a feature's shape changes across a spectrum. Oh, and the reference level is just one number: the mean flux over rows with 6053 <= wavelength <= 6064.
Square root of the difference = 0.12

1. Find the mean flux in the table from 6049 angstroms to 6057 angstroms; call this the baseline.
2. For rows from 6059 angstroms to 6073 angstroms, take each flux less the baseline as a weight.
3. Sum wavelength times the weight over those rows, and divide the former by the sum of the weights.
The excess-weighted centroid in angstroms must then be 6067.4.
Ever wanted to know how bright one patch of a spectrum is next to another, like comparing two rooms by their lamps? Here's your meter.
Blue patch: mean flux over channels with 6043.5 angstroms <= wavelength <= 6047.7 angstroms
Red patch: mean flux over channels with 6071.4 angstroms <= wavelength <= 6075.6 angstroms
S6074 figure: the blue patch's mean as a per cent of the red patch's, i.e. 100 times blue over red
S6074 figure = 98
